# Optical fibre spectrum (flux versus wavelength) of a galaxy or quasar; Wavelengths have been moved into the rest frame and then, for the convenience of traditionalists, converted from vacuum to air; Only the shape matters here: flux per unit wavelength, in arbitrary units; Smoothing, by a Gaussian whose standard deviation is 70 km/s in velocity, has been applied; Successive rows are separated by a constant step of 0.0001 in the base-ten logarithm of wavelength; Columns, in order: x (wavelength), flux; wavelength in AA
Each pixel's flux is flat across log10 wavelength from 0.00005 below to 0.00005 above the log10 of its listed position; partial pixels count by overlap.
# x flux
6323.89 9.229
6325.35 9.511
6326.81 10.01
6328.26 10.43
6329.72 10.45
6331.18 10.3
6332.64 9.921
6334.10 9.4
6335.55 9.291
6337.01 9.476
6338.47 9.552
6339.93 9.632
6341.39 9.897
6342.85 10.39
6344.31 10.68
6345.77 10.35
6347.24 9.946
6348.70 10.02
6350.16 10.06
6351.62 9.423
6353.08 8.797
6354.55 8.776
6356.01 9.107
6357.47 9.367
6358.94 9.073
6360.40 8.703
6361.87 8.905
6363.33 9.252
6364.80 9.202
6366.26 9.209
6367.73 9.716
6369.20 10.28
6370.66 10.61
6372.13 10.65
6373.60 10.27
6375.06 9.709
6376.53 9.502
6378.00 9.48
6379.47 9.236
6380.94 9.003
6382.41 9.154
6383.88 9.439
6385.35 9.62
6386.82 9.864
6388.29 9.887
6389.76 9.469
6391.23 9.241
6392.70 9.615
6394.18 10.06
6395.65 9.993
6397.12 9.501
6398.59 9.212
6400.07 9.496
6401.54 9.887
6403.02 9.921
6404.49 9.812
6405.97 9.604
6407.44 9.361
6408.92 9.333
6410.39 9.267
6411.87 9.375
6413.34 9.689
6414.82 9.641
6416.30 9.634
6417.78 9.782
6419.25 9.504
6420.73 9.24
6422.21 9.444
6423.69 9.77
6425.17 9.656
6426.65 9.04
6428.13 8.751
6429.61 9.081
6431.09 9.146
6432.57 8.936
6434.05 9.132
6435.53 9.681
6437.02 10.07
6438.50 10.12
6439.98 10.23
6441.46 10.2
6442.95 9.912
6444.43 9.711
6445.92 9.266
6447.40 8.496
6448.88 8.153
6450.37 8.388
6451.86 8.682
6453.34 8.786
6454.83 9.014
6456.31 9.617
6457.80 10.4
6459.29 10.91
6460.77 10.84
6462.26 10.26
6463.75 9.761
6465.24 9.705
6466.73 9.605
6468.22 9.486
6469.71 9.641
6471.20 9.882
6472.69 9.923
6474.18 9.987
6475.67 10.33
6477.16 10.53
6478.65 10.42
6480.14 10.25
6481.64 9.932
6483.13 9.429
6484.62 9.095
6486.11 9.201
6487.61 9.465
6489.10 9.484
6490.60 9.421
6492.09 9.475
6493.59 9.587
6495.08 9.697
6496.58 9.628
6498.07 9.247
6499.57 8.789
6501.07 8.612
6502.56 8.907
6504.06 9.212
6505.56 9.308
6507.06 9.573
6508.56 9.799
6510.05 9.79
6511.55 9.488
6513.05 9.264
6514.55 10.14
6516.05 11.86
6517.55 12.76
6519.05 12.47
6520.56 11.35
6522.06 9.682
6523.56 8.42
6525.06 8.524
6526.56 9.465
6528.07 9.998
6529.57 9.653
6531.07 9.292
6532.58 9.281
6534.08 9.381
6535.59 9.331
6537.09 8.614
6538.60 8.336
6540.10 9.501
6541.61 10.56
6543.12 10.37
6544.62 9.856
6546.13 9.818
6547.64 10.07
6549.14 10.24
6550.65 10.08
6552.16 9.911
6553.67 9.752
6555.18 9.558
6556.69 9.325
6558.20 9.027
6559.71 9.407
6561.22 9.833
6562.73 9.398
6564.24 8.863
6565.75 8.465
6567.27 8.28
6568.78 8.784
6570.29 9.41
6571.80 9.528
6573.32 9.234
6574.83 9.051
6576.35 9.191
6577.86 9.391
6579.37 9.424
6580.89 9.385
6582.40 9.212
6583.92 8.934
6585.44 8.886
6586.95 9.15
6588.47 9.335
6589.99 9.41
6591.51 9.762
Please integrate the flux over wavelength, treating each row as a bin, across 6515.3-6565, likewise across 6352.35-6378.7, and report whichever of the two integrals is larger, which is 488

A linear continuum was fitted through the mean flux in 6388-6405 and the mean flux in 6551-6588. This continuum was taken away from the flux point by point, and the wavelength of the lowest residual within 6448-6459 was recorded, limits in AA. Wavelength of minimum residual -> 6448.88 AA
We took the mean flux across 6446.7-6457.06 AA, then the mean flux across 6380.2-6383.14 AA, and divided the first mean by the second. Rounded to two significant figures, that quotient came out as 0.96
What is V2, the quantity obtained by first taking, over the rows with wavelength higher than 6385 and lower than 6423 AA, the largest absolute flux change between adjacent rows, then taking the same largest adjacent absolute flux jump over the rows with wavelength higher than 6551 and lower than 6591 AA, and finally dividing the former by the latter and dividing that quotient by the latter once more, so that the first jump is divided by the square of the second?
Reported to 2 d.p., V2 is 1.26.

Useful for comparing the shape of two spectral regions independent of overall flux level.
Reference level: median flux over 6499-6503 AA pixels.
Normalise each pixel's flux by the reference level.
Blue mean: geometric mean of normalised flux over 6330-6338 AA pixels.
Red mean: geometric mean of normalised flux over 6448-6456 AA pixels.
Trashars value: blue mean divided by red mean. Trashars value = 1.12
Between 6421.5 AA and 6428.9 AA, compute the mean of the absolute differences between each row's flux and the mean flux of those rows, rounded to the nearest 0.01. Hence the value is 0.35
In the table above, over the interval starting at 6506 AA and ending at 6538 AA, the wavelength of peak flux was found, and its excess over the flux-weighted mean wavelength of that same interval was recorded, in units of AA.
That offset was -4.2 AA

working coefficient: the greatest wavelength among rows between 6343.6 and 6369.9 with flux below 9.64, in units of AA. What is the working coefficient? 6366.26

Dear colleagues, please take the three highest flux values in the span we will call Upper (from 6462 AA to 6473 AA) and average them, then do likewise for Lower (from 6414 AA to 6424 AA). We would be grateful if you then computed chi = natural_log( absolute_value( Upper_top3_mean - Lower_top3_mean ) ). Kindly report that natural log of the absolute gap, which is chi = -1.24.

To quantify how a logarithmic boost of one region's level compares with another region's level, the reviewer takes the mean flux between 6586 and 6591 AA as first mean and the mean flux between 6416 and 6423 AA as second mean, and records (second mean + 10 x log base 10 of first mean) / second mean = 2.02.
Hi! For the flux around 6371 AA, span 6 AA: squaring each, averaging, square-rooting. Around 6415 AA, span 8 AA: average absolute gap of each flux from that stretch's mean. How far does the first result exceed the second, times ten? 104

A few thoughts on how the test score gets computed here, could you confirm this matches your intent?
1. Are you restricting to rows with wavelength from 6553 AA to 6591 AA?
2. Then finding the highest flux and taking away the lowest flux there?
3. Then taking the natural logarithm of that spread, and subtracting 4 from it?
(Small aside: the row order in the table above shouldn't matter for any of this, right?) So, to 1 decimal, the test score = -3.6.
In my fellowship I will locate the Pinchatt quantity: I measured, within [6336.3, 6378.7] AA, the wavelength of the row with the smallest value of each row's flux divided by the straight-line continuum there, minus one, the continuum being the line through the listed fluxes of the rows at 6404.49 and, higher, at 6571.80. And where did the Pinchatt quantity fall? 6360.40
